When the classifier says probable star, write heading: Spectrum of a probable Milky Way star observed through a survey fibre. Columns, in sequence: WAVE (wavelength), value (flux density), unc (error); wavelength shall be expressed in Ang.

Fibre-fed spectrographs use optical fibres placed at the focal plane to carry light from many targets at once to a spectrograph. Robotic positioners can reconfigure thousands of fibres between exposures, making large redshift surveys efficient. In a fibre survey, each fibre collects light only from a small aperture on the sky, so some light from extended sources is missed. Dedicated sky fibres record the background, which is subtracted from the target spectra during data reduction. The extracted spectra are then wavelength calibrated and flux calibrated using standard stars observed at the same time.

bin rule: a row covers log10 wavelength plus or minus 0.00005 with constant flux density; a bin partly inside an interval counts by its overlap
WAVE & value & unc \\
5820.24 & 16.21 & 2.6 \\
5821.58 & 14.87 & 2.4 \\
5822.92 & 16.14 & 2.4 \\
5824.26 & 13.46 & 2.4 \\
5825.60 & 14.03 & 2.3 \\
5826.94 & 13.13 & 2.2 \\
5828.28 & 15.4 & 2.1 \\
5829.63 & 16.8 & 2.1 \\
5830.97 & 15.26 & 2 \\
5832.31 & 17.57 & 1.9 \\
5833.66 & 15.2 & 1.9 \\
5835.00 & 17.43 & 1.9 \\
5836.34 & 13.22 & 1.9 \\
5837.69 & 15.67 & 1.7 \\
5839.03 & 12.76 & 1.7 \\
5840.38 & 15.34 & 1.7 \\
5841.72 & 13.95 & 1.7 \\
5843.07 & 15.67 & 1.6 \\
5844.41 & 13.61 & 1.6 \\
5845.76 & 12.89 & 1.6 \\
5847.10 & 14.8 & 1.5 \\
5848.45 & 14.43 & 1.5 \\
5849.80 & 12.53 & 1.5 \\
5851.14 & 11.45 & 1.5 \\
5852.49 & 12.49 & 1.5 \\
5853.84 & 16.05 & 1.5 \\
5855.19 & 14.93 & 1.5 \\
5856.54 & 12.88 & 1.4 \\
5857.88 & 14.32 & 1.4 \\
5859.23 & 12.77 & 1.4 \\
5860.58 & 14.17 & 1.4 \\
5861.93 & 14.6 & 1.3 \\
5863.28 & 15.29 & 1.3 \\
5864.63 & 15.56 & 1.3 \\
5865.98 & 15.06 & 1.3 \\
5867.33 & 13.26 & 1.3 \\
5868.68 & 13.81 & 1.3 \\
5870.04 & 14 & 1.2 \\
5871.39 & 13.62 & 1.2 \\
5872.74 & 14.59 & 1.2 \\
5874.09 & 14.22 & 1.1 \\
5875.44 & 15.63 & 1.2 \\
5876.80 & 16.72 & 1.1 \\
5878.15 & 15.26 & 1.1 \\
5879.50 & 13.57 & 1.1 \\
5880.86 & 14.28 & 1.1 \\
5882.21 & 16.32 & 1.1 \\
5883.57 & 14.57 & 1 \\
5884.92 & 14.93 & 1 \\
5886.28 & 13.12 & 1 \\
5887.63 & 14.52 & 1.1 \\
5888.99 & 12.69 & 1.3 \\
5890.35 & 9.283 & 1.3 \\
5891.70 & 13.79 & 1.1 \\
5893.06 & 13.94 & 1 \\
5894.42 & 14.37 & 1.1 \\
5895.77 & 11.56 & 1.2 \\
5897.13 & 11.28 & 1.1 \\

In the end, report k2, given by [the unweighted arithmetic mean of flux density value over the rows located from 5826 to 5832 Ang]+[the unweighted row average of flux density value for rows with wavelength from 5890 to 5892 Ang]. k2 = 26.7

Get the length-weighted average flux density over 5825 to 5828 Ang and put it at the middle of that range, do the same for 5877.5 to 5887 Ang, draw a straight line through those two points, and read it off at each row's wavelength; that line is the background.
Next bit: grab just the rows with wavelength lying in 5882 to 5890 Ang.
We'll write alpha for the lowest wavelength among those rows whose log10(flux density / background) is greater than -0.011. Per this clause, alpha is 5882.21 Ang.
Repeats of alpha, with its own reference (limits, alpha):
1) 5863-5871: 5863.28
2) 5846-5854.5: 5847.10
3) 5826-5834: 5828.28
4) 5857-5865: 5857.88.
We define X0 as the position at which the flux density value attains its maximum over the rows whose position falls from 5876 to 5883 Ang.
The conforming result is 5876.80 Ang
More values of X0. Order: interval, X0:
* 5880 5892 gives 5882.21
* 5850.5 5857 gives 5853.84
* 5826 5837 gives 5832.31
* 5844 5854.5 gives 5853.84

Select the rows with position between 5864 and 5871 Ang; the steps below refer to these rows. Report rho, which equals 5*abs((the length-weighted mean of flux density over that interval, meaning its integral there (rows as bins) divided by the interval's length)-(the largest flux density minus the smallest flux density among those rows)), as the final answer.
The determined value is 60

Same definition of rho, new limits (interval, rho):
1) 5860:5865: 67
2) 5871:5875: 67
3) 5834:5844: 51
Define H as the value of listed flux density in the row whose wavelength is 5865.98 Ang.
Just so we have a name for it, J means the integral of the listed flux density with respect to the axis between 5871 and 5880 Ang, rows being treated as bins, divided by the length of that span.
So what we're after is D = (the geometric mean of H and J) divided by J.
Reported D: 1.01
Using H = 15.06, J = 14.9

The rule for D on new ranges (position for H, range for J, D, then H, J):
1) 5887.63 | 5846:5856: 1.03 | 14.52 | 13.8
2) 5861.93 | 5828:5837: 0.96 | 14.6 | 15.9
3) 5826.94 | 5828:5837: 0.91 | 13.13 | 15.9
